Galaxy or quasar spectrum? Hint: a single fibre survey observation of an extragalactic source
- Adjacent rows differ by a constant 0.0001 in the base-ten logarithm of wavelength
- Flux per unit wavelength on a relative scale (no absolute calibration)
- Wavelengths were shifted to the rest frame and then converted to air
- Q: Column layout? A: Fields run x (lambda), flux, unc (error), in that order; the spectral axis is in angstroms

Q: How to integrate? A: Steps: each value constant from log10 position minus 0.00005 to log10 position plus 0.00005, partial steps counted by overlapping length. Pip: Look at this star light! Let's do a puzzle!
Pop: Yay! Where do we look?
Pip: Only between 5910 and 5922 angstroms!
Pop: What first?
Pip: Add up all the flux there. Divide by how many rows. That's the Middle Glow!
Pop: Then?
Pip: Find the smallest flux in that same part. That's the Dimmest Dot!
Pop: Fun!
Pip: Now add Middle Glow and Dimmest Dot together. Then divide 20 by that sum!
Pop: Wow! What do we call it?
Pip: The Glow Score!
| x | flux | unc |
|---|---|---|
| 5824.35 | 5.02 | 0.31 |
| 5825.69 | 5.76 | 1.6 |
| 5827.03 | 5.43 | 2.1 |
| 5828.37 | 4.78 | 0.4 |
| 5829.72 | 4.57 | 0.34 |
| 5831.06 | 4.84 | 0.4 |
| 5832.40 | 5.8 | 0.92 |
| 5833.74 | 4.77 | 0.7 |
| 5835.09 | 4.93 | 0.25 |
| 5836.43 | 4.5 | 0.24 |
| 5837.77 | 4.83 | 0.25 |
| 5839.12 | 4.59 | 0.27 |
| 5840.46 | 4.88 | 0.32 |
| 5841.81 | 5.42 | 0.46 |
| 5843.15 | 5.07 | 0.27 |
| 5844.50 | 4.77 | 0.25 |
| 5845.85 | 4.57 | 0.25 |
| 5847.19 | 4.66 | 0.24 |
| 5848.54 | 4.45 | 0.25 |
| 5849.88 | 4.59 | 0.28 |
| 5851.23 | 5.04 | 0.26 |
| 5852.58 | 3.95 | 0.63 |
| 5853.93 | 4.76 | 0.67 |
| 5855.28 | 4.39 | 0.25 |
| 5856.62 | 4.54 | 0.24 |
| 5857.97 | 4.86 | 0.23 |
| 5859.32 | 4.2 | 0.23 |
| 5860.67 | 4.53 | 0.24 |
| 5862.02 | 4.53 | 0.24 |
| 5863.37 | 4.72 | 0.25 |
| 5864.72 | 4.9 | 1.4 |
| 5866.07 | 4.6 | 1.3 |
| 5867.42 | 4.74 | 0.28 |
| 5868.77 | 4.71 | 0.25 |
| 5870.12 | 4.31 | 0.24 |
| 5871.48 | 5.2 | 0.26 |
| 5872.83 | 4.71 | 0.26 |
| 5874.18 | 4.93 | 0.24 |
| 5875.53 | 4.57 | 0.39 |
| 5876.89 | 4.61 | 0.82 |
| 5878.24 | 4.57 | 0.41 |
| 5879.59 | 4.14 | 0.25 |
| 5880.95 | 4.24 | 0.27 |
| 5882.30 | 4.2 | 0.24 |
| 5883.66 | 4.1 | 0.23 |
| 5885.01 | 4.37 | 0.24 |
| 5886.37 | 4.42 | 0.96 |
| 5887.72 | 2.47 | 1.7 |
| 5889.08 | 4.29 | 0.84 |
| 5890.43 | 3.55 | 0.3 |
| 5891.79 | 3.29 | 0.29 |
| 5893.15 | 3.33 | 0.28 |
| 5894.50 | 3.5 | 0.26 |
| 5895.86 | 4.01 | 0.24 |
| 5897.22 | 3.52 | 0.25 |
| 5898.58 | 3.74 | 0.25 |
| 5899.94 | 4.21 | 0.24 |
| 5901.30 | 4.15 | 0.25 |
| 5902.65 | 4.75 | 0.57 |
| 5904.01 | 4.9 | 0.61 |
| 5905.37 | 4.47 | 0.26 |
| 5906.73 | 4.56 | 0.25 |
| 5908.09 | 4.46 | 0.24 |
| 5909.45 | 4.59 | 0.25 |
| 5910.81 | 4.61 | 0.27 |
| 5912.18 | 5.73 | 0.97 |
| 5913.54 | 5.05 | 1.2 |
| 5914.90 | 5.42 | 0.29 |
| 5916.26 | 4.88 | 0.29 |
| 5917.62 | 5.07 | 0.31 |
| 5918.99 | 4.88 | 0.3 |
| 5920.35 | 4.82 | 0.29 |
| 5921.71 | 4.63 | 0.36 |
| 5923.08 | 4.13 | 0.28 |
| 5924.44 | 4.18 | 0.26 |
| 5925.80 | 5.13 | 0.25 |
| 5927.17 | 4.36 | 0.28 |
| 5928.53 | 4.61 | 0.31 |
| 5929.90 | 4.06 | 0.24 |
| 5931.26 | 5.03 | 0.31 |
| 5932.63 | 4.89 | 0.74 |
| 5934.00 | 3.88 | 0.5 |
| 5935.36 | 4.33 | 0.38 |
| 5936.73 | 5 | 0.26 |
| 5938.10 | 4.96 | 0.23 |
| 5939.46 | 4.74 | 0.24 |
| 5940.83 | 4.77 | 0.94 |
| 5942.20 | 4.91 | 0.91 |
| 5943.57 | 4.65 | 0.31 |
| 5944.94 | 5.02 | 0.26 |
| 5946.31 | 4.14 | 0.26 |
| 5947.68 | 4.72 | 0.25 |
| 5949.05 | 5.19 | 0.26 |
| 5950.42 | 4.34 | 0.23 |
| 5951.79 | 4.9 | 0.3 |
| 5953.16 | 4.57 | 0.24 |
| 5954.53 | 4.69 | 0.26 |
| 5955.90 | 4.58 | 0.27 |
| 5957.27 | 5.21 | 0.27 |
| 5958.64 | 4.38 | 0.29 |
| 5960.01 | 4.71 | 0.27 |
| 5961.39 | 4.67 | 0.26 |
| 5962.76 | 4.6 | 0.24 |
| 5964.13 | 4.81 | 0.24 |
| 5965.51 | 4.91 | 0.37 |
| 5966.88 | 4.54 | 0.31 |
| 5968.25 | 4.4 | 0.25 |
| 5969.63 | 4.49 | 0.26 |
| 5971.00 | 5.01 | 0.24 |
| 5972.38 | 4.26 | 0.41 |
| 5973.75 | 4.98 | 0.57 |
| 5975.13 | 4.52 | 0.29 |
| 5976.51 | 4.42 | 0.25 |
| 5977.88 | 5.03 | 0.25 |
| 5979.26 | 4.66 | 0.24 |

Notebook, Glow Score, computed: 2.08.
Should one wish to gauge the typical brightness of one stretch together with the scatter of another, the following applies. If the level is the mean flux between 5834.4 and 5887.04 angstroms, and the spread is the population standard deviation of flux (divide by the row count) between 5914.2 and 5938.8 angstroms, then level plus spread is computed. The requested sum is 5.0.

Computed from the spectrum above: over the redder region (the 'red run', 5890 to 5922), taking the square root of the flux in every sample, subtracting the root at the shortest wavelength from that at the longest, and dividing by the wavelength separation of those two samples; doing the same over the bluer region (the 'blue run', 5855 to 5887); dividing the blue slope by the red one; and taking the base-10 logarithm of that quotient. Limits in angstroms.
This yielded -1.6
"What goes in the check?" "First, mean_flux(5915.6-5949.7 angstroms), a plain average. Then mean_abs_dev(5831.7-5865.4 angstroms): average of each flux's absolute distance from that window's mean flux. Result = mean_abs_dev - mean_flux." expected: -4.42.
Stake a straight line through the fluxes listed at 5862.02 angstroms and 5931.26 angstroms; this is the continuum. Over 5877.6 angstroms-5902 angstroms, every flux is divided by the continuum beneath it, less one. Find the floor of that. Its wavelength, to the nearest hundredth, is 5887.72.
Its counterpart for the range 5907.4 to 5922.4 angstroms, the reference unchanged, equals 5908.09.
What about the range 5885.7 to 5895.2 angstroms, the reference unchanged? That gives 5887.72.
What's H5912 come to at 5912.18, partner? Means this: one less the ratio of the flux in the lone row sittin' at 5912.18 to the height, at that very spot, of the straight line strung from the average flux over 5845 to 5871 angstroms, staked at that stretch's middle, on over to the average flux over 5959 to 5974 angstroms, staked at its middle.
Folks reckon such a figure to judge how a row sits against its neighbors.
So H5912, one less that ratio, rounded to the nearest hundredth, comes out -0.24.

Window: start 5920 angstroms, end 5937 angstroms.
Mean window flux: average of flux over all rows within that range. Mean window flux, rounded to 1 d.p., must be 4.5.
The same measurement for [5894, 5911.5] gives 4.3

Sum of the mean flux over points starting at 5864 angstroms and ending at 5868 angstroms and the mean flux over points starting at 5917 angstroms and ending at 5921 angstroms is 9.67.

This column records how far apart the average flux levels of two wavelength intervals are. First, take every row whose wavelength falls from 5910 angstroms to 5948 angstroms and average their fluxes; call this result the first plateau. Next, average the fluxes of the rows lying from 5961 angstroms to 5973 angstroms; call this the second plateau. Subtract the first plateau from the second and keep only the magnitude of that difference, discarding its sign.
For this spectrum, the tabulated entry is 0.10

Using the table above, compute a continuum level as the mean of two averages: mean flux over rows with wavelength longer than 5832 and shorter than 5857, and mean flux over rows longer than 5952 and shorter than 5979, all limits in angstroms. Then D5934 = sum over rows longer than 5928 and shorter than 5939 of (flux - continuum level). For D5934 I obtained -1.0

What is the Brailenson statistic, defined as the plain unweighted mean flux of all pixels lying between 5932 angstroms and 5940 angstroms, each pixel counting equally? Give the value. 4.63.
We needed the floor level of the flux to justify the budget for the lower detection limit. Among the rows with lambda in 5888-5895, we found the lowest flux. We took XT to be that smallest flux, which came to 3.29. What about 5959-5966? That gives 4.6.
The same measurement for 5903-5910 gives 4.46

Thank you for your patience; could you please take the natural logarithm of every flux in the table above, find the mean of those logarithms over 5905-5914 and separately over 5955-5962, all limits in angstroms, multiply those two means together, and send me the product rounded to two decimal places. 2.42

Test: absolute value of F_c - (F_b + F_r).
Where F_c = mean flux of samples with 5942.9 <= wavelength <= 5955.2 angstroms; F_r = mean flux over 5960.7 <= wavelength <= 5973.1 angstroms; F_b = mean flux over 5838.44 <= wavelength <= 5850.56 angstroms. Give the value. 4.72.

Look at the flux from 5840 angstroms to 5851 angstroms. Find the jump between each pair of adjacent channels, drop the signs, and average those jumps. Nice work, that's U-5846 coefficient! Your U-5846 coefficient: 0.26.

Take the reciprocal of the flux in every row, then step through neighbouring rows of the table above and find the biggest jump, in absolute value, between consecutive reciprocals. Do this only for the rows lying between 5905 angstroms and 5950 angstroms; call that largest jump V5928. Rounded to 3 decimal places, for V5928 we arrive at 0.053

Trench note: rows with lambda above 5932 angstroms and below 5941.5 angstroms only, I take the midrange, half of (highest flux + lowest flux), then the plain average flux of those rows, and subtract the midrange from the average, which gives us 0.21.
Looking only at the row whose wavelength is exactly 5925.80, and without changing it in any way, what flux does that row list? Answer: 5.13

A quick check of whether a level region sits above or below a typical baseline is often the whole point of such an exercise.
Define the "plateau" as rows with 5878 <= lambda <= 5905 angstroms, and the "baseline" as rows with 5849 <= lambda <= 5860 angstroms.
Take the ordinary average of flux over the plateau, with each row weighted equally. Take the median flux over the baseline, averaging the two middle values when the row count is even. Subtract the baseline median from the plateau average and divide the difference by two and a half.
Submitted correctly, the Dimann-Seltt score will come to -0.23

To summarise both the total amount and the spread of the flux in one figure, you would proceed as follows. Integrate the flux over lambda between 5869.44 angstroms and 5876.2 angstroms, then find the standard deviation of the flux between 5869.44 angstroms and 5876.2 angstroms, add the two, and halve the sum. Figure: 16.2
